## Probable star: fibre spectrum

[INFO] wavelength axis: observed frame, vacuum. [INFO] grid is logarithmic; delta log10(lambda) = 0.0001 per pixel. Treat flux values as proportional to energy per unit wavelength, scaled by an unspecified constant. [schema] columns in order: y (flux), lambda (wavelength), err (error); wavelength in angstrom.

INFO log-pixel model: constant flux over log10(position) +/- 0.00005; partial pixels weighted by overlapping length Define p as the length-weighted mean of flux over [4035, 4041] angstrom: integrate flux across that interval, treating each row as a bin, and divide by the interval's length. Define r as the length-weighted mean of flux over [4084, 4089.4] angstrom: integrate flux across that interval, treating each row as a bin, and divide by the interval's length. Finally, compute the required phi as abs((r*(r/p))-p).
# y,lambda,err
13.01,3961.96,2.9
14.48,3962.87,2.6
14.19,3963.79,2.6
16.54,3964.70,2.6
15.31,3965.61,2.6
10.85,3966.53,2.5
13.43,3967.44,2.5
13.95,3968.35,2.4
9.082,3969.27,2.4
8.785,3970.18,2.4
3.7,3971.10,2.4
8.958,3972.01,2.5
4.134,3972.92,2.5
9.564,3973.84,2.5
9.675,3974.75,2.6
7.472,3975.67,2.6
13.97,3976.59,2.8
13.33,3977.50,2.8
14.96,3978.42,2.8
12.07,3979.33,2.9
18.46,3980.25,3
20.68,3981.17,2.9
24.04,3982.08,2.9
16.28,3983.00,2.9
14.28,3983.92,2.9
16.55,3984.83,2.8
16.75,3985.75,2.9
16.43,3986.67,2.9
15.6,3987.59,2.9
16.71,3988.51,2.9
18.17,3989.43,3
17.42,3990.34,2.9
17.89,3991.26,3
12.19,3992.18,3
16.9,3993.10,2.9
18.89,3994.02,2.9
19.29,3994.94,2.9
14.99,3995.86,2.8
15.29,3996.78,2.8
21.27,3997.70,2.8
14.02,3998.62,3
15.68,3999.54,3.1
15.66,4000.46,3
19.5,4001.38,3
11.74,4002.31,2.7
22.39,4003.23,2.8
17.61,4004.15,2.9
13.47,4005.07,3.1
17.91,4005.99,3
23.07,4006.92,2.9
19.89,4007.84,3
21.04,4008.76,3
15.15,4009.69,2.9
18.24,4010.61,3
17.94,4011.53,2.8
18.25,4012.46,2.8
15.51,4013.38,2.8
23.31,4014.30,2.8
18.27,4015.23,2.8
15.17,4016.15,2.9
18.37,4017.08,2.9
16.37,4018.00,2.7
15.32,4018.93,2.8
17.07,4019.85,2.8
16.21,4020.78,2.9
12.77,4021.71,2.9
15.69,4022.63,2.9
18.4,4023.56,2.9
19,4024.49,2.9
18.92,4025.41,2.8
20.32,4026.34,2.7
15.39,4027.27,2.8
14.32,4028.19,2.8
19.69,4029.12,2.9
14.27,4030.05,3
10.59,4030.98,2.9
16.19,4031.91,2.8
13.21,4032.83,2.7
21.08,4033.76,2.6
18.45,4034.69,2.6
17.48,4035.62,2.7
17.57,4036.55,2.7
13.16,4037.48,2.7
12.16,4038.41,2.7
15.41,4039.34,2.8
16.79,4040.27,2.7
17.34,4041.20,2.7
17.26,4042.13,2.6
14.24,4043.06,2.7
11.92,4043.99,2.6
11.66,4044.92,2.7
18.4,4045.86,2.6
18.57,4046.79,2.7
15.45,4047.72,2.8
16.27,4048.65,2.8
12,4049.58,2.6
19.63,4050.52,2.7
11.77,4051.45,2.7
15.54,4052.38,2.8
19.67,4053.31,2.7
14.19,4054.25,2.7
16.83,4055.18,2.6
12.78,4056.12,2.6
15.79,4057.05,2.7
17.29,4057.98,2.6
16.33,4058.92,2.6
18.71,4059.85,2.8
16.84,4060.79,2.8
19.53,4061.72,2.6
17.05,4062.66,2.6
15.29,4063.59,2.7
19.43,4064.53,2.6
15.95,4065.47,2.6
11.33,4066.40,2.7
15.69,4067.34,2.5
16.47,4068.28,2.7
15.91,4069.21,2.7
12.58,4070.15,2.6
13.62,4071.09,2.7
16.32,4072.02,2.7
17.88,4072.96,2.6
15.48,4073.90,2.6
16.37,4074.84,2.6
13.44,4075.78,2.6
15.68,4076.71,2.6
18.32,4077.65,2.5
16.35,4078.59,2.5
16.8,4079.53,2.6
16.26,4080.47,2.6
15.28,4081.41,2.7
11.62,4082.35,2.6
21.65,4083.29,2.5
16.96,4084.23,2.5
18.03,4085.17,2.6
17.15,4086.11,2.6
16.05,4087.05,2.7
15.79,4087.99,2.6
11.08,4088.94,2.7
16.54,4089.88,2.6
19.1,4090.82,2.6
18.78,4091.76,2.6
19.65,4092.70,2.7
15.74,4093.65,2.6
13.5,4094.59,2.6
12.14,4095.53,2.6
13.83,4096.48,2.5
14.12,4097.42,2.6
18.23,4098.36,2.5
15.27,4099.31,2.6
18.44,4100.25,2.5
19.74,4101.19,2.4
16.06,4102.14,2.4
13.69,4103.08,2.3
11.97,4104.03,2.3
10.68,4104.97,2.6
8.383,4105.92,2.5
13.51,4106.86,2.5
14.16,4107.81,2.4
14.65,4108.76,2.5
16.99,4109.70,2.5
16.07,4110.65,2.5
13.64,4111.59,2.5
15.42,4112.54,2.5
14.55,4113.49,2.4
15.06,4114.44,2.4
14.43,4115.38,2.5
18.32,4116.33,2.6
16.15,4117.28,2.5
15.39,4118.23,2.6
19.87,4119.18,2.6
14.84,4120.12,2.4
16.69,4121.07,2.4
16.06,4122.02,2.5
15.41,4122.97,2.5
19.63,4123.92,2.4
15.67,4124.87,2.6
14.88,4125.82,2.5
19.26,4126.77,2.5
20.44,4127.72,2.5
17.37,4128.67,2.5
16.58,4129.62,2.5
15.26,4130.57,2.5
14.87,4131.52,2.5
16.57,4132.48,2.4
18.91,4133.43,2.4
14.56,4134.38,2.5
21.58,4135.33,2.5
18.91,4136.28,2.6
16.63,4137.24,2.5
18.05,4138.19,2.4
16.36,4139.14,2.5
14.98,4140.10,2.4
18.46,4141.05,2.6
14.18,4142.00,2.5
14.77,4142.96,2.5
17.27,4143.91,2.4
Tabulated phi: 0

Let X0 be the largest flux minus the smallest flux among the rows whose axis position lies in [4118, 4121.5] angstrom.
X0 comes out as 5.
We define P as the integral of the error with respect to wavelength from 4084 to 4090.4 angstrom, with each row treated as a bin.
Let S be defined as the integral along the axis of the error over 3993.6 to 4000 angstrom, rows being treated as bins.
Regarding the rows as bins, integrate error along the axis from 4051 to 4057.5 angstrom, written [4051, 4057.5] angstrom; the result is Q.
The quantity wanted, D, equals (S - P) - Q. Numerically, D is -15.6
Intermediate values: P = 16.8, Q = 17.5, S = 18.6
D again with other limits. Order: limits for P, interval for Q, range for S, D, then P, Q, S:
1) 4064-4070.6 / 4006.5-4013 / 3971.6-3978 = -19.5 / 17.3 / 18.9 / 16.7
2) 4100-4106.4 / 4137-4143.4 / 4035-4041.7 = -13.3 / 15.5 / 15.9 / 18.2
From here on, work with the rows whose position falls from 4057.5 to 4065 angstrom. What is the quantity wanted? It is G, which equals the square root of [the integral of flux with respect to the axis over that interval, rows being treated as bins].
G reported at 11.5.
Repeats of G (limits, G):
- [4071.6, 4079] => 11.0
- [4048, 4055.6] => 10.9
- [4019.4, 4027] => 11.4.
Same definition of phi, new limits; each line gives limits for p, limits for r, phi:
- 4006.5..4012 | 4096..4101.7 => 5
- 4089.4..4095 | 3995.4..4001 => 2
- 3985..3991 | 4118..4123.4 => 1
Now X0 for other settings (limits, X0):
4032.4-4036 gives 8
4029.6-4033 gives 6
